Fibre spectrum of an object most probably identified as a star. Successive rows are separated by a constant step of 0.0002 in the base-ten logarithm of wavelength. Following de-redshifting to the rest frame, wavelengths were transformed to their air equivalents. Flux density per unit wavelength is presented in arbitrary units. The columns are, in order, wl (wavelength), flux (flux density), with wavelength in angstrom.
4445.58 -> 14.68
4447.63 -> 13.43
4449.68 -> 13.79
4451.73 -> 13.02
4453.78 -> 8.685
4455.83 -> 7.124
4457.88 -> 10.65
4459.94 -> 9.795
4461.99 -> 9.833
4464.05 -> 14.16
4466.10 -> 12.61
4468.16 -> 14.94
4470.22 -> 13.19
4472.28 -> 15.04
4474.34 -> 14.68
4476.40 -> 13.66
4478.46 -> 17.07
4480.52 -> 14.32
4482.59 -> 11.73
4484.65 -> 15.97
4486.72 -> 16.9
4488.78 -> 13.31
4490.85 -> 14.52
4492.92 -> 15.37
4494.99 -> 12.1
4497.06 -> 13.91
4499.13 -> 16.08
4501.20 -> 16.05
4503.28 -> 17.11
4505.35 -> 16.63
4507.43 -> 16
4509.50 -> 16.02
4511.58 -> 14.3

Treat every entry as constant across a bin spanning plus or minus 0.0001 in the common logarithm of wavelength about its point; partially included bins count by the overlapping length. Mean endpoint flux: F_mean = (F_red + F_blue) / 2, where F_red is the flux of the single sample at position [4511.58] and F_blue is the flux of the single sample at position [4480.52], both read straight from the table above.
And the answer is 14.3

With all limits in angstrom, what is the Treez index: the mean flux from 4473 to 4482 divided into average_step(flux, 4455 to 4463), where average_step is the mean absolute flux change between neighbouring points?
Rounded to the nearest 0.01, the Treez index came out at 0.10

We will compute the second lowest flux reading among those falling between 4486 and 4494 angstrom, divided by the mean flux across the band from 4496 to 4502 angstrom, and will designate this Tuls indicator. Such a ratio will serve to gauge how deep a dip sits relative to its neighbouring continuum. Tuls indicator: 0.95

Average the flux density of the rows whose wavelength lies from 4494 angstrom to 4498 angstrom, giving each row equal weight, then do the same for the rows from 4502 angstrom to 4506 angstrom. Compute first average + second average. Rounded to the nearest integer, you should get 30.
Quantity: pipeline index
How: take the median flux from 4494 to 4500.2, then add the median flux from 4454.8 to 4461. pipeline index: 23.7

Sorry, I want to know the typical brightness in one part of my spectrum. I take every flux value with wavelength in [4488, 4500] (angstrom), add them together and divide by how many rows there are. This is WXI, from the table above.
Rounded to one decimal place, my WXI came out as 14.2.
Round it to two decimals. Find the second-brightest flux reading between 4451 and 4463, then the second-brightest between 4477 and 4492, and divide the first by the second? 0.63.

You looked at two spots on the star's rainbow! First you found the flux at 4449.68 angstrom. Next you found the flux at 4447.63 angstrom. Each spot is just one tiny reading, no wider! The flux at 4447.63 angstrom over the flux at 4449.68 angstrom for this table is 0.97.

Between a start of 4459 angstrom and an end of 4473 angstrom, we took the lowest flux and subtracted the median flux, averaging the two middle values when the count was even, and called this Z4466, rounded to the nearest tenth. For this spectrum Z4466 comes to -3.4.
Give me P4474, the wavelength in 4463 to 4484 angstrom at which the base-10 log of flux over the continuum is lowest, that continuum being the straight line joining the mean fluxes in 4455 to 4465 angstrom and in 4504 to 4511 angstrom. 4482.59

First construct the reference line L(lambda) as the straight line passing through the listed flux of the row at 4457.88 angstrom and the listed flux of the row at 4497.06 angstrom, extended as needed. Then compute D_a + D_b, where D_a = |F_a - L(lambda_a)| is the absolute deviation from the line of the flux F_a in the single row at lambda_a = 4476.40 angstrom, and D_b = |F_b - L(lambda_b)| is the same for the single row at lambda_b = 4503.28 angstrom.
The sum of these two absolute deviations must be 4.2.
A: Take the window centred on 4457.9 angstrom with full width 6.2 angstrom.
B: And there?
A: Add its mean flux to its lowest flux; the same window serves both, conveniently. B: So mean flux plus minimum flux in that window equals 16.3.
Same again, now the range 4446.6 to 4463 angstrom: 17.9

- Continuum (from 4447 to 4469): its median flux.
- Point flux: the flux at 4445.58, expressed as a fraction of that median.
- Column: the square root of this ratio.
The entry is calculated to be 1.08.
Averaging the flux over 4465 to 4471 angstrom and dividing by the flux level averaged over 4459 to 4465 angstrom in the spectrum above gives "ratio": 1.2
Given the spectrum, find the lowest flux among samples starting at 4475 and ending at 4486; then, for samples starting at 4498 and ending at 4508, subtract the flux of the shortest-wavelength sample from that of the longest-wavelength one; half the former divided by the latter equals -73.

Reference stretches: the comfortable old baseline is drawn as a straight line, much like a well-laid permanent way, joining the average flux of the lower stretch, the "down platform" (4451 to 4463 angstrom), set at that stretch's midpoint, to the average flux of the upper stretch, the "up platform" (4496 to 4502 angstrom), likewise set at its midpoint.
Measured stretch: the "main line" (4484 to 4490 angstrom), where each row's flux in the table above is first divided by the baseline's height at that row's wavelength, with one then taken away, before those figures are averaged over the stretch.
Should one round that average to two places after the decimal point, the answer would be 0.12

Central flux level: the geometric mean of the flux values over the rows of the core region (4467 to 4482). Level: 14.7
